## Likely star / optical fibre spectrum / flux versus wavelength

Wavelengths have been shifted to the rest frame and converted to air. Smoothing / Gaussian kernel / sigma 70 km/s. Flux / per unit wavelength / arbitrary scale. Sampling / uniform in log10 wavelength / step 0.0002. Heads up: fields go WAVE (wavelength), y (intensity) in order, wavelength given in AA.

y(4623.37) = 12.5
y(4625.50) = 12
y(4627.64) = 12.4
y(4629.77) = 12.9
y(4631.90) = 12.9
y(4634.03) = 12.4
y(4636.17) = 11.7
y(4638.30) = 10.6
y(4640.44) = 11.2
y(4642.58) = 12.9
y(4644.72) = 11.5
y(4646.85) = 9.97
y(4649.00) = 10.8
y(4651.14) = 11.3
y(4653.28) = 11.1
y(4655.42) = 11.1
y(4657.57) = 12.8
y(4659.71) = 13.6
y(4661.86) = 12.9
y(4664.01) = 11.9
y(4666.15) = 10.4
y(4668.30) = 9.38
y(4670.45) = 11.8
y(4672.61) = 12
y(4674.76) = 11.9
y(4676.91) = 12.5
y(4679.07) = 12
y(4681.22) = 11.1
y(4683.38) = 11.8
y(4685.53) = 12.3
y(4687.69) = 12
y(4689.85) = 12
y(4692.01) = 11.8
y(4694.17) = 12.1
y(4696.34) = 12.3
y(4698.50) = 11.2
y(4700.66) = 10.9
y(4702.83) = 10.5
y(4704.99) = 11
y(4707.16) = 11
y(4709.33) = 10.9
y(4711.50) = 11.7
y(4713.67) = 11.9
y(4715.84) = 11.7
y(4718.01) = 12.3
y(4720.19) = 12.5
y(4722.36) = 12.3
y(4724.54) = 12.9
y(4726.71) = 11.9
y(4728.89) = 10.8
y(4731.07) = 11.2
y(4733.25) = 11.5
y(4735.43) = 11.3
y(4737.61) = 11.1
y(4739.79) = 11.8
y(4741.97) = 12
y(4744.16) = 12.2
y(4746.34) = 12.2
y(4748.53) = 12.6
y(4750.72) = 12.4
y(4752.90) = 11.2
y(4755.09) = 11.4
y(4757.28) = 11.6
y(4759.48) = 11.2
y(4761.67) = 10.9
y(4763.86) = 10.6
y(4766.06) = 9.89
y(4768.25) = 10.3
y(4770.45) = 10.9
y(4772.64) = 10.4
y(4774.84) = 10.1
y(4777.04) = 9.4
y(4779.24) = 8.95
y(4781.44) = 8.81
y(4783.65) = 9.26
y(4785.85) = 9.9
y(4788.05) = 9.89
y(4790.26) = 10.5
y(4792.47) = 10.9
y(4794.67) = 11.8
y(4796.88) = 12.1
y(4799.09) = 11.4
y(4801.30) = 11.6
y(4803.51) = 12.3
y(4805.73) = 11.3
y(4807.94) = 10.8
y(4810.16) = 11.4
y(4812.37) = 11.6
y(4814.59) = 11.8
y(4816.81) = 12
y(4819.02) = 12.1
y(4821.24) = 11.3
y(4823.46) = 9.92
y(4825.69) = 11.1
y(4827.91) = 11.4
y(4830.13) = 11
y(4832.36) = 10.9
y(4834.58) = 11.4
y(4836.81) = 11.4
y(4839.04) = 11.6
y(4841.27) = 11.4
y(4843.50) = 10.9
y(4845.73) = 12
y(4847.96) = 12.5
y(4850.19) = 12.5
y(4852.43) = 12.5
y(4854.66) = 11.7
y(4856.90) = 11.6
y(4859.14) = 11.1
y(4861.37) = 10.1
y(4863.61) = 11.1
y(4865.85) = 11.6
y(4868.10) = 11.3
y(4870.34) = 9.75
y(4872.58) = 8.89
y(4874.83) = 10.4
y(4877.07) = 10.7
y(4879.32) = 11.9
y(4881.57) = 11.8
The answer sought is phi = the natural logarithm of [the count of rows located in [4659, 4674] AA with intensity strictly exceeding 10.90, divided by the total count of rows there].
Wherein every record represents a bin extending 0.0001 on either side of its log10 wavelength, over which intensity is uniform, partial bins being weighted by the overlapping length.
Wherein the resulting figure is -0.34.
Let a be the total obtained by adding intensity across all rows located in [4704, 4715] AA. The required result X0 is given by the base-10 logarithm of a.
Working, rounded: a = 56.5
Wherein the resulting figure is 1.75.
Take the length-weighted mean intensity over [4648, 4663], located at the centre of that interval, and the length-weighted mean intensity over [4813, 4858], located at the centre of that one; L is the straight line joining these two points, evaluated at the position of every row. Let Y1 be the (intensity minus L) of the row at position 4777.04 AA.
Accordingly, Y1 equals -2.3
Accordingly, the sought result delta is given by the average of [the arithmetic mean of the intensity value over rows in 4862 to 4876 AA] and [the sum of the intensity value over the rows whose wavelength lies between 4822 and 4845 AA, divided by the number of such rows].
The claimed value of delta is 10.80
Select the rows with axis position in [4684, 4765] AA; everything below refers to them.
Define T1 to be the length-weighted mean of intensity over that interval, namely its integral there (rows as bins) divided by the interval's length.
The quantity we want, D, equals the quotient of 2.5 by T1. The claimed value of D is 0.215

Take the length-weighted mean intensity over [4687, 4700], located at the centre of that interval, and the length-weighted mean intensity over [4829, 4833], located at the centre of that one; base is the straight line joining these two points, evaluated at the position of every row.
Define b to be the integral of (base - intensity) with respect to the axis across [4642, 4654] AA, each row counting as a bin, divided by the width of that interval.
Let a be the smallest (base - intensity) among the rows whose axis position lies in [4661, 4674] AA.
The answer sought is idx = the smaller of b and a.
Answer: -0.83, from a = -0.8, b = 1.0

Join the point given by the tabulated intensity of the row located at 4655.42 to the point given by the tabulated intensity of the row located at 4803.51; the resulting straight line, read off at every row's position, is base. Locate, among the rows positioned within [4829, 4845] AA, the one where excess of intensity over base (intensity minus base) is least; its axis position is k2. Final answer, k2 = 4843.50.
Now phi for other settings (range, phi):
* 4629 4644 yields -0.15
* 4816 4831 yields -0.15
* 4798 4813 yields -0.15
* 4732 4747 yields 0.00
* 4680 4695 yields 0.00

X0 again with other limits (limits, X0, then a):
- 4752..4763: 1.75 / 56.3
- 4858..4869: 1.74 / 55.2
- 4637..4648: 1.75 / 56.2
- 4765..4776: 1.71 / 51.6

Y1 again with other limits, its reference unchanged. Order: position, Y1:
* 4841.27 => -0.1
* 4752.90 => -0.5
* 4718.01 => 0.5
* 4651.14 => -0.7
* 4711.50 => -0.1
